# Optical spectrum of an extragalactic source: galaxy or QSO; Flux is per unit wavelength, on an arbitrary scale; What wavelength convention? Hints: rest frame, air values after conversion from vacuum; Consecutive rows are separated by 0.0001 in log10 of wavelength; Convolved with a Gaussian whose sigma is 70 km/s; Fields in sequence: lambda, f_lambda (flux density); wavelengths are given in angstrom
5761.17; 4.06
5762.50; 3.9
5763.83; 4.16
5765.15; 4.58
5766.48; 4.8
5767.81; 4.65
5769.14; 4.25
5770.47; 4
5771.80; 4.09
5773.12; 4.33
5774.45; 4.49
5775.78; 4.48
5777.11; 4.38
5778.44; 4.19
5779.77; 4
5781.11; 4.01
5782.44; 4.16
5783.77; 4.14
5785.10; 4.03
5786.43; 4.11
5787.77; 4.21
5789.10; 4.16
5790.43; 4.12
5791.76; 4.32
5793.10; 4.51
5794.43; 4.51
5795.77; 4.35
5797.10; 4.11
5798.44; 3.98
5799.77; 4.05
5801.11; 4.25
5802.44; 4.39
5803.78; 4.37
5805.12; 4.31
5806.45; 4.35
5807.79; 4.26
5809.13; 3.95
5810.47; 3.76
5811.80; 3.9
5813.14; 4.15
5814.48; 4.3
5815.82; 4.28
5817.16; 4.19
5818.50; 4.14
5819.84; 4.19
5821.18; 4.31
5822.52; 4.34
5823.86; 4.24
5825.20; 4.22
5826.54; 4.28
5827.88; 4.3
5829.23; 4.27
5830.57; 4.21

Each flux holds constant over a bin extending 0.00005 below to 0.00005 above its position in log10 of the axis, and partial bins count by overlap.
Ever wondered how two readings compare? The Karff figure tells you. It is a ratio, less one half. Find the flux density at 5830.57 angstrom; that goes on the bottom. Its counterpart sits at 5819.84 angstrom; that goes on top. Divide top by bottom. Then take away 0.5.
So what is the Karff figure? 0.50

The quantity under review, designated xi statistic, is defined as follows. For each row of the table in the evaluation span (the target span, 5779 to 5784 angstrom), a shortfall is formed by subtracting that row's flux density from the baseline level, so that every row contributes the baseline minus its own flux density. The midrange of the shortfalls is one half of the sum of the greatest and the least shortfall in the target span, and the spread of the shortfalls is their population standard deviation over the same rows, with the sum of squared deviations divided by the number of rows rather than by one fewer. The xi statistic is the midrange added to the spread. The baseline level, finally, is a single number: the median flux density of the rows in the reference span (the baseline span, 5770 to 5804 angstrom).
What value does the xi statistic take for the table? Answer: 0.17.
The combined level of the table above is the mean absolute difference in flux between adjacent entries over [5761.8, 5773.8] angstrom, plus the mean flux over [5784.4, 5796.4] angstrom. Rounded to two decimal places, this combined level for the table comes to 4.51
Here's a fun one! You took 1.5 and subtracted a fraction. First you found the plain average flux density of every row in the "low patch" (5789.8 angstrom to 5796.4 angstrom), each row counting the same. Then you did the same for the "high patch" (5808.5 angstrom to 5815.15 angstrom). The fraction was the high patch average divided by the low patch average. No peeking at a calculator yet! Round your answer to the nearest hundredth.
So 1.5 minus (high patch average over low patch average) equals 0.58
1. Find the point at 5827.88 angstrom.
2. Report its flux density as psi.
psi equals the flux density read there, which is 4.3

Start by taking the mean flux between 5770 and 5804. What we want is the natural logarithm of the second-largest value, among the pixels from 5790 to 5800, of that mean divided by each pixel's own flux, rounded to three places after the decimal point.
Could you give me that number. 0.041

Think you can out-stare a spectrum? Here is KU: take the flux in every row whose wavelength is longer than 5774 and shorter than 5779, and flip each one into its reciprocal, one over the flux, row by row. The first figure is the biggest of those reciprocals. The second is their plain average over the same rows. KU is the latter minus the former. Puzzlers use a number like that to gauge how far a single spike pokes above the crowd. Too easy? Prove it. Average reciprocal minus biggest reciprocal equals -0.010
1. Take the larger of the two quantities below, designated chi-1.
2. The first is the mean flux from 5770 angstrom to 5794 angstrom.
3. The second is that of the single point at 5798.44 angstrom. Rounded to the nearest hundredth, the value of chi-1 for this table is 4.21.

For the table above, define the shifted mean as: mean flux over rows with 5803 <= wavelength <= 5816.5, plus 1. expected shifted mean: 5.16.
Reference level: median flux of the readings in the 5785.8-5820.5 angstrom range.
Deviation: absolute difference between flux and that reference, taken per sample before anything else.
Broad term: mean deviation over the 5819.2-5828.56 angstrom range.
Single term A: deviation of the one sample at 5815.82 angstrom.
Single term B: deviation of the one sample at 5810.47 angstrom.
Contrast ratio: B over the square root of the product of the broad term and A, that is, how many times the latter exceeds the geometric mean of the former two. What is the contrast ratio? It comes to 5.8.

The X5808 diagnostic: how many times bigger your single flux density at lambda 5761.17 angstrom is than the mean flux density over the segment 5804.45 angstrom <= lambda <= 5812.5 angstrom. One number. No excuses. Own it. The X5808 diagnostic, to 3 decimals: 0.993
